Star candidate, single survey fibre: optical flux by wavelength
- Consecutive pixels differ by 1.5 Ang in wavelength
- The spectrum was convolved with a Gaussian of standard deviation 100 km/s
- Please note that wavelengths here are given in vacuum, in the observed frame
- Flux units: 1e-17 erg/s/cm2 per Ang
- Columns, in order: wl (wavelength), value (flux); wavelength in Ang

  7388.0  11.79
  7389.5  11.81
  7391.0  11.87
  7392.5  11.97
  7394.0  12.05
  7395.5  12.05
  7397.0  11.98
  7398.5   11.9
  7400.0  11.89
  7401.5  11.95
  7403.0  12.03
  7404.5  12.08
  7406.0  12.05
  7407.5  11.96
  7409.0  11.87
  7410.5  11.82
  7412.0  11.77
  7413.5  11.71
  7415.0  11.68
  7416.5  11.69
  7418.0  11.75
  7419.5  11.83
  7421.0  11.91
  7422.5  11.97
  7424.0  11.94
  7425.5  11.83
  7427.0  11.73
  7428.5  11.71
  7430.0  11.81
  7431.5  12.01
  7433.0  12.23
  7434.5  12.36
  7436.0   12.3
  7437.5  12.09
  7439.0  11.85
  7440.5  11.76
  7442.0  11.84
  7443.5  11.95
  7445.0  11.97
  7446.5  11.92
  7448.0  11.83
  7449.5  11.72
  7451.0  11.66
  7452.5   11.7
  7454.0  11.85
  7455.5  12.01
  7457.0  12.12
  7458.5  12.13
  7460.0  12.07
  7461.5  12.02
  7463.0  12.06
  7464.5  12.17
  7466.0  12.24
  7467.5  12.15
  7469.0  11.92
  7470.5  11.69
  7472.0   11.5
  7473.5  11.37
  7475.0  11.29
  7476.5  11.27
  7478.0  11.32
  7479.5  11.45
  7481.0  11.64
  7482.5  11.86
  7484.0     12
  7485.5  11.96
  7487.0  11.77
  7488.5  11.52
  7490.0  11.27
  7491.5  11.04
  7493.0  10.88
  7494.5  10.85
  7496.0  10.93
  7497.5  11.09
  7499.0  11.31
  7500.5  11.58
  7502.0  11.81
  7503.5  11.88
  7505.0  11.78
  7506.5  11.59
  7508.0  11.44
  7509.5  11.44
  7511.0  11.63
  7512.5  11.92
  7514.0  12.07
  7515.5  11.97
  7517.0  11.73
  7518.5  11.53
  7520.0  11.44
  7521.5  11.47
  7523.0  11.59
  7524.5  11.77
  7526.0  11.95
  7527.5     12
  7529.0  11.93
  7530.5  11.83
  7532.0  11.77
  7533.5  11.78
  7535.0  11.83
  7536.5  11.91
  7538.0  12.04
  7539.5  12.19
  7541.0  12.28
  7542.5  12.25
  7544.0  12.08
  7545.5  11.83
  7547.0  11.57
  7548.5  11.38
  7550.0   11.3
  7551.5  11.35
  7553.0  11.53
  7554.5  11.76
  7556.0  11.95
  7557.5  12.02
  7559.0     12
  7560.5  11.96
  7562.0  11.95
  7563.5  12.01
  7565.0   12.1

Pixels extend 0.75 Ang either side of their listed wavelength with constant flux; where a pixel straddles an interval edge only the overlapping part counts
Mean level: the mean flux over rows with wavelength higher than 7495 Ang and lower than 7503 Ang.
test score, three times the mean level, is 34.0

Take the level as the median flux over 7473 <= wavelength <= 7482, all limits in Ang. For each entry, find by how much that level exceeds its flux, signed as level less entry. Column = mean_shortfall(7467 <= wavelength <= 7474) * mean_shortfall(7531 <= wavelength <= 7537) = 0.18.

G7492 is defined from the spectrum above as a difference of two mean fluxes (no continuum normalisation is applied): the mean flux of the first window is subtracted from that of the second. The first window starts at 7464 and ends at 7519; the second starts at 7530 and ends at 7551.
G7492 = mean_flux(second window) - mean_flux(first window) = 0.27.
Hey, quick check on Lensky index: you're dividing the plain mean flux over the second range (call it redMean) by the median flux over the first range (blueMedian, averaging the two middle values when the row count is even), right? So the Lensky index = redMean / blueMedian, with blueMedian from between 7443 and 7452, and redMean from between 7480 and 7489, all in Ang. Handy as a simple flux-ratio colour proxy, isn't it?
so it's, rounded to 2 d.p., 0.99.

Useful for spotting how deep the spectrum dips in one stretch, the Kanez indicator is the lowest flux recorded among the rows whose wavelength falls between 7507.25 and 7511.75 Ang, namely 11.44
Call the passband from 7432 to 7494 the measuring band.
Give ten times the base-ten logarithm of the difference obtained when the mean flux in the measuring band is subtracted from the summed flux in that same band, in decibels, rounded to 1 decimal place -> 26.7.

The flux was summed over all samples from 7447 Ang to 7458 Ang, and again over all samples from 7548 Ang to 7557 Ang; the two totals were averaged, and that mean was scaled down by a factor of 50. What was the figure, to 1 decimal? 1.5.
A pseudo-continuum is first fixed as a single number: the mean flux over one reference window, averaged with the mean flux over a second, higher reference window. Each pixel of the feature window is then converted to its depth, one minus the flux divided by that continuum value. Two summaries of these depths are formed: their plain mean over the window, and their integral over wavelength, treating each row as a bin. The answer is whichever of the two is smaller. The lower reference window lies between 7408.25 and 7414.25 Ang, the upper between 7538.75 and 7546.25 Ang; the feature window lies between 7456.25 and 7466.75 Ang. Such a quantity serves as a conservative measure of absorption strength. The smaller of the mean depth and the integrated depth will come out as -0.14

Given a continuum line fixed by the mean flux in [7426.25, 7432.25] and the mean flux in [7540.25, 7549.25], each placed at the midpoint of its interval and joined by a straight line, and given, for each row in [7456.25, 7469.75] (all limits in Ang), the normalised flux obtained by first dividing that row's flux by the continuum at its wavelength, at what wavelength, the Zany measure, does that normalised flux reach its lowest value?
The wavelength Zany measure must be 7469.0 Ang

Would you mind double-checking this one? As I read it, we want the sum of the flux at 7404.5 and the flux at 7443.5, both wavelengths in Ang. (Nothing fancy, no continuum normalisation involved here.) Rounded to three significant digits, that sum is 24.0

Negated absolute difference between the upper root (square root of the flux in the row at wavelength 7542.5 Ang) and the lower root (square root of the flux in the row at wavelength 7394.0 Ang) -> -0.029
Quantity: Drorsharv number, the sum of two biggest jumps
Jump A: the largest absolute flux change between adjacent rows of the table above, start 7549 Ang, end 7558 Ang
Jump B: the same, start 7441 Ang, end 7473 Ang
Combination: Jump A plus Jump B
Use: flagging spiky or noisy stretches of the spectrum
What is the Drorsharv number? 0.46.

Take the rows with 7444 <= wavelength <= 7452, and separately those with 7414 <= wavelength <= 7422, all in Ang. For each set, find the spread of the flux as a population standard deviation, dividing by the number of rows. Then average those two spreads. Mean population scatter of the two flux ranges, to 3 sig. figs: 0.102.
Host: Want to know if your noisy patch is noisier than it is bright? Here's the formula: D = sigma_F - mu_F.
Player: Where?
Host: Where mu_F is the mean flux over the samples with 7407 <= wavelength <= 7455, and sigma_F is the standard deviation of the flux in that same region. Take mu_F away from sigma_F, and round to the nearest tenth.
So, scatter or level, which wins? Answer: -11.7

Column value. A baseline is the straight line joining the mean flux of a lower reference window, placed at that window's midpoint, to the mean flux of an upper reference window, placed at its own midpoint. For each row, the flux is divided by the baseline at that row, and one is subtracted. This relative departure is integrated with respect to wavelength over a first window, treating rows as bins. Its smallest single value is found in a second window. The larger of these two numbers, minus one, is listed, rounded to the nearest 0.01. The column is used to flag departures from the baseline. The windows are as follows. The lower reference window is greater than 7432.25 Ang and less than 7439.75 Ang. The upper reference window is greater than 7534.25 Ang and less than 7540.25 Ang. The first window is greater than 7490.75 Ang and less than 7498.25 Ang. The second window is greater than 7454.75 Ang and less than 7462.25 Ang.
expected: -1.01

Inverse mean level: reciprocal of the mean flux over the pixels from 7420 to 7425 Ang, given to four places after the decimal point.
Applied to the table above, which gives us 0.0838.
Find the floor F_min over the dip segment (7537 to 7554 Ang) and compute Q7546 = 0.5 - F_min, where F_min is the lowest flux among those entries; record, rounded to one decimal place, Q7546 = -10.8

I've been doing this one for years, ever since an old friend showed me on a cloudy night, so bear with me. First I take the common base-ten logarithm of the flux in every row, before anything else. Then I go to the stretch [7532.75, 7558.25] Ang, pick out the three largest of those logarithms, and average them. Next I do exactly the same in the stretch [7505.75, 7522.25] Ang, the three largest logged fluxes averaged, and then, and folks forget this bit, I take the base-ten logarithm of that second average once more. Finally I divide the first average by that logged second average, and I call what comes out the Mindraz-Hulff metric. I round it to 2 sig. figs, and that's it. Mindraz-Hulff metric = 33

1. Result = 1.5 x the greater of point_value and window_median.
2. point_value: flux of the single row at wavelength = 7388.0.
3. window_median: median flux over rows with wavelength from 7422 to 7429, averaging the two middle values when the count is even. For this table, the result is 17.7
